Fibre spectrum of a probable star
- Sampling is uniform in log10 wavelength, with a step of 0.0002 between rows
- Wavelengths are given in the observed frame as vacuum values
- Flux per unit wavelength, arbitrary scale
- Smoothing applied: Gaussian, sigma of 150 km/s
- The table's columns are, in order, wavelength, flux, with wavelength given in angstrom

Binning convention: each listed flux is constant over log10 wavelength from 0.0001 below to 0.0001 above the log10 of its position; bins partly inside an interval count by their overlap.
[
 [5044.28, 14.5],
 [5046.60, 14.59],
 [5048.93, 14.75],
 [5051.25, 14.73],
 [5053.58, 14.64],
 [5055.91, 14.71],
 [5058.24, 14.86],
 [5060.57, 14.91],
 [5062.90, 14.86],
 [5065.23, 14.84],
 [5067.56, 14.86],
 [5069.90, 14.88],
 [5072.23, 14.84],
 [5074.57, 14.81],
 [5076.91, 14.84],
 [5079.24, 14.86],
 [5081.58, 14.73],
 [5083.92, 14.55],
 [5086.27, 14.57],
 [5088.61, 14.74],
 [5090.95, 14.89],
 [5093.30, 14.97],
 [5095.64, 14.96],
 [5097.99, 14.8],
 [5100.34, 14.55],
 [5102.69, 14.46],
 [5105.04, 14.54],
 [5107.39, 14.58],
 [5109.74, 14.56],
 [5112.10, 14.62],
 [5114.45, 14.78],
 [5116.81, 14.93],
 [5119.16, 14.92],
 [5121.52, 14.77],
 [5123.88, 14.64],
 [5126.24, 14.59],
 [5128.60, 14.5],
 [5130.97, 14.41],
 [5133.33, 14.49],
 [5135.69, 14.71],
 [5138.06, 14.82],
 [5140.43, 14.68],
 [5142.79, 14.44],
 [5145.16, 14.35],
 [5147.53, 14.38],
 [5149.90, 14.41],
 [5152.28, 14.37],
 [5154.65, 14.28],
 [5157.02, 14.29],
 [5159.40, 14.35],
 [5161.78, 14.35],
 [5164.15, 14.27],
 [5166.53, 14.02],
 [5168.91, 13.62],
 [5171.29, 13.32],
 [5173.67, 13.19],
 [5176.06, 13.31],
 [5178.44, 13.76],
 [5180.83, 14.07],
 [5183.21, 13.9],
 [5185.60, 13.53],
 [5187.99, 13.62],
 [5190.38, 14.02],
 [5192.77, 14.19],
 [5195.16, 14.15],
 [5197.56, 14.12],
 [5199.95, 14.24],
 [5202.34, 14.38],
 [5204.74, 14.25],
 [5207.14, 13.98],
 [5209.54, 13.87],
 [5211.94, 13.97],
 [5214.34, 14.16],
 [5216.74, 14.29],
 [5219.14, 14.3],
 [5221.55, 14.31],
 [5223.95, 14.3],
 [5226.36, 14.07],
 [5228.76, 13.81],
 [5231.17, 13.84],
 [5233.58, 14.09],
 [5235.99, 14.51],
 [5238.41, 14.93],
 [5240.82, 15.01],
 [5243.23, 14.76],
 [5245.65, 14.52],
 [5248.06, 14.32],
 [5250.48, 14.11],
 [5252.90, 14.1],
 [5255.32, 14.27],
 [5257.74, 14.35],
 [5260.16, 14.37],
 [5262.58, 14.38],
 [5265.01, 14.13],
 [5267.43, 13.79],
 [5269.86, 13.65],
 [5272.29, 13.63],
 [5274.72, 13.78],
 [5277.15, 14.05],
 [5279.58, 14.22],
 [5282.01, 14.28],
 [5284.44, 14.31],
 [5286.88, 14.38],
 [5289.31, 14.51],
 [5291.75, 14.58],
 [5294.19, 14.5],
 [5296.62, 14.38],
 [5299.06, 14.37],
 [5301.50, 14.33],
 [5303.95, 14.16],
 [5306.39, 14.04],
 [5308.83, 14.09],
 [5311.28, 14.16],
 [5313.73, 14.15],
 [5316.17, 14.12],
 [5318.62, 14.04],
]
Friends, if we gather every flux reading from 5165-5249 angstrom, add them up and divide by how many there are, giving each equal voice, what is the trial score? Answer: 14.08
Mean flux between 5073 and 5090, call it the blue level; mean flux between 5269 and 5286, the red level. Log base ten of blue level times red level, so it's 2.31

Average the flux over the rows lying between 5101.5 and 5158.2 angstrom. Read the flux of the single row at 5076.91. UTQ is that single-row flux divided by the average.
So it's 1.02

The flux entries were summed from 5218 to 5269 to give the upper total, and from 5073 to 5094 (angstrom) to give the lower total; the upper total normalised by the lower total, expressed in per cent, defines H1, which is 226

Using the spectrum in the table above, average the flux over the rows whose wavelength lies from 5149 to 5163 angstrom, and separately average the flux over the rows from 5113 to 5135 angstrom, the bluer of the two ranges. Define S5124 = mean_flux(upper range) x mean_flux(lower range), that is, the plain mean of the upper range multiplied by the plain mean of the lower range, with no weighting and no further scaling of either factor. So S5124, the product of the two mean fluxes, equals 210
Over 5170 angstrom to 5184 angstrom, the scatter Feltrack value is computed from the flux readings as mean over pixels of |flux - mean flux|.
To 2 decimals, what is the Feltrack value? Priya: 0.32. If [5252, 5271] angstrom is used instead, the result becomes 0.21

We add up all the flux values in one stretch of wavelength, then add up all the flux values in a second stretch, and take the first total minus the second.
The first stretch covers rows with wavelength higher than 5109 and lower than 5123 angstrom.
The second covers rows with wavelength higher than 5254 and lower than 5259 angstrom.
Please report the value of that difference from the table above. 60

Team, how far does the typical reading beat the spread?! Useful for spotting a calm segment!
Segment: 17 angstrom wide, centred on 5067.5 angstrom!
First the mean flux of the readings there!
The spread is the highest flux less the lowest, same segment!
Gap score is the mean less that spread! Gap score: 14.8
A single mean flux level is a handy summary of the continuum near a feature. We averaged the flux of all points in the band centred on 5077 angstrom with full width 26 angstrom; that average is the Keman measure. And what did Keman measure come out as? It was 14.8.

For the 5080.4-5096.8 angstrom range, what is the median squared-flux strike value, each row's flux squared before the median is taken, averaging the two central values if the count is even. 217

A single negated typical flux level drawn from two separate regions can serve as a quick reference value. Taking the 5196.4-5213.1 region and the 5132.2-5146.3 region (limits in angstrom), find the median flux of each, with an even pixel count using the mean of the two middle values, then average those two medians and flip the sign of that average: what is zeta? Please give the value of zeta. -14.4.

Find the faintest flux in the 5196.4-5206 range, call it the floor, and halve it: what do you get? 7.06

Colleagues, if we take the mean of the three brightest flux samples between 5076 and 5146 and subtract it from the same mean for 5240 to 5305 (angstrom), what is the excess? -0.17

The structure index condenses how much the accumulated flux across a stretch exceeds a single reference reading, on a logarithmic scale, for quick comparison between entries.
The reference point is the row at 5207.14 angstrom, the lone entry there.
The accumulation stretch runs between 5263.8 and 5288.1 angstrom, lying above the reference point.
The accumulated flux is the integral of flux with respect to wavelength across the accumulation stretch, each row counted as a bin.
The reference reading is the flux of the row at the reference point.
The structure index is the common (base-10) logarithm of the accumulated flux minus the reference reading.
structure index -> 2.51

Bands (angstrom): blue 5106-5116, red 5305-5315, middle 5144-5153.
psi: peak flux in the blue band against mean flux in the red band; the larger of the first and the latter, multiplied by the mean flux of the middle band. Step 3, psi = 212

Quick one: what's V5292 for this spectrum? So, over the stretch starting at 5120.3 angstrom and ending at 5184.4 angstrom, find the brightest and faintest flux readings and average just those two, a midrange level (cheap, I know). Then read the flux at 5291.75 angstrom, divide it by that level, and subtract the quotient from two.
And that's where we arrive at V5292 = 0.96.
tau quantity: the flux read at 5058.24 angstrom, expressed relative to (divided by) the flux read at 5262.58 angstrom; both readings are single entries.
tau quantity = 1.033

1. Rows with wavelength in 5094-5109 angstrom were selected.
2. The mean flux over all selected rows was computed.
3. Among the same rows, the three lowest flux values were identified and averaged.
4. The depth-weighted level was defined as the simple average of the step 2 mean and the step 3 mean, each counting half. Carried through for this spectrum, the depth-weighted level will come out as 14.6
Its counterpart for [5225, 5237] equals 14.0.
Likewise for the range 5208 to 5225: 14.1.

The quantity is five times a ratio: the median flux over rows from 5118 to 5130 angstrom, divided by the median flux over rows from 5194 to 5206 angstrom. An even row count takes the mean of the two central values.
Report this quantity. 5.14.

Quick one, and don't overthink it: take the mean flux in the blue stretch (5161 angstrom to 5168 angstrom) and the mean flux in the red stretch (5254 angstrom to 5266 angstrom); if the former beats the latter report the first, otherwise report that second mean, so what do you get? 14.3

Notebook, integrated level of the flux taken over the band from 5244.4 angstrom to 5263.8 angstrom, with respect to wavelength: 277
